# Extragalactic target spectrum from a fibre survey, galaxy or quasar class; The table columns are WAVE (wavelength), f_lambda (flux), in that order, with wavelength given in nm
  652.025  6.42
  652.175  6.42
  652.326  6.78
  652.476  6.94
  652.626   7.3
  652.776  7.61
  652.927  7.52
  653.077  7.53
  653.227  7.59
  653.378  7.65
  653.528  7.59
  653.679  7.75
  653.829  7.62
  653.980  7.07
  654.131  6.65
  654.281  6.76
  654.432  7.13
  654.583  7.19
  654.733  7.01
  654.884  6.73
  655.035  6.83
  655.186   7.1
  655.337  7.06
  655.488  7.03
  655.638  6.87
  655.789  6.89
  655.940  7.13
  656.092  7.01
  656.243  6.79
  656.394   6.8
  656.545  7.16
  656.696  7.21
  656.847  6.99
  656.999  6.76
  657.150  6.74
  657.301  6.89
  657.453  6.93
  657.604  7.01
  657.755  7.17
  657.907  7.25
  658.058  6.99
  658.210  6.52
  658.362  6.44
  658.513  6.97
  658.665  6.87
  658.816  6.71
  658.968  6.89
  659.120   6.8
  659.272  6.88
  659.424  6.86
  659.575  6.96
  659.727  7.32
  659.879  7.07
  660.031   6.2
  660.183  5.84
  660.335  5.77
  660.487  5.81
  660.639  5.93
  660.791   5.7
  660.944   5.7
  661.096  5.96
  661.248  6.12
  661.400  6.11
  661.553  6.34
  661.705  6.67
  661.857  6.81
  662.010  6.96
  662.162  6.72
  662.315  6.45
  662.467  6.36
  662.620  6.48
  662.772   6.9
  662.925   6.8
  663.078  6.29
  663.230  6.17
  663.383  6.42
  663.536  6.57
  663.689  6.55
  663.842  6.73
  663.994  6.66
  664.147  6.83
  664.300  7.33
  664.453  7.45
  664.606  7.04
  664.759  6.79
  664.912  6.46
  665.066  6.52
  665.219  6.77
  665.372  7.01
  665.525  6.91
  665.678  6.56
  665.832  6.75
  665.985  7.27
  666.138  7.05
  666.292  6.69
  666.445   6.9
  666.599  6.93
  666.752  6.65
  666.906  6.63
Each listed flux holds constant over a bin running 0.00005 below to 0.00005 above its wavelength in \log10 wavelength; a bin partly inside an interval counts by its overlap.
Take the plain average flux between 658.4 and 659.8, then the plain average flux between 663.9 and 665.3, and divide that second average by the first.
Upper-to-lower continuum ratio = 0.99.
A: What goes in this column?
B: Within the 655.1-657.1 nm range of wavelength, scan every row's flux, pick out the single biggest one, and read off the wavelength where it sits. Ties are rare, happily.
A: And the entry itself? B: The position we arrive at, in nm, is 656.696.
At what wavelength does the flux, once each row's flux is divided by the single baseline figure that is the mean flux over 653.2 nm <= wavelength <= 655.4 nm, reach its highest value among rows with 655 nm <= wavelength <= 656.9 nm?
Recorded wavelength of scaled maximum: 656.696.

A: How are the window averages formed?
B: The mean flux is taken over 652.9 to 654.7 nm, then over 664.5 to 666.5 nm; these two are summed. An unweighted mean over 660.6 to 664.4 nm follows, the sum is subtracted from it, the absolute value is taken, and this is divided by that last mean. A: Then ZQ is 1.19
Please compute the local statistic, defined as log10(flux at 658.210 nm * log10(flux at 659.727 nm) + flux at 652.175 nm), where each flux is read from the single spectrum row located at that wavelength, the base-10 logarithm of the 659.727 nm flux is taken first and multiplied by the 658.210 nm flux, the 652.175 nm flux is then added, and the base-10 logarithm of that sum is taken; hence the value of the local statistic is 1.08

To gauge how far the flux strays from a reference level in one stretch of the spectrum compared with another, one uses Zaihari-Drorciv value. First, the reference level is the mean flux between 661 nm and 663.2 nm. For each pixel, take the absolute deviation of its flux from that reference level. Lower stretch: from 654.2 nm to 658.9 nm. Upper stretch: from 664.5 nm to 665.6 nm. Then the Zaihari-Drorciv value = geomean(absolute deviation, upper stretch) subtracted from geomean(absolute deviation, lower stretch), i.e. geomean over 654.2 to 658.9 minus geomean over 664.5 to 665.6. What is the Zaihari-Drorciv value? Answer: 0.19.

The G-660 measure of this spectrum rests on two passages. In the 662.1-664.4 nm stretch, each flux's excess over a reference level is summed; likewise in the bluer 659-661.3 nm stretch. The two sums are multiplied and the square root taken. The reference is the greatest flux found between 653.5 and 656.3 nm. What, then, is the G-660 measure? 19.0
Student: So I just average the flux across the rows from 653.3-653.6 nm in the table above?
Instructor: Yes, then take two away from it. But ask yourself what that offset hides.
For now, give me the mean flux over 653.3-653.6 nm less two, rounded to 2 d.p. 5.62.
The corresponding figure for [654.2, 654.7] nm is 5.03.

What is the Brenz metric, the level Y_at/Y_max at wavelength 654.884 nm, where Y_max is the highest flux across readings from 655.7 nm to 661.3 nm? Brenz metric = 0.919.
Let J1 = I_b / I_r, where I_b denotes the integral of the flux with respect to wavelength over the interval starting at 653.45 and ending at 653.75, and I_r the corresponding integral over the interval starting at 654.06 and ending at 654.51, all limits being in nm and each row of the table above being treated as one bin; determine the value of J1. 0.75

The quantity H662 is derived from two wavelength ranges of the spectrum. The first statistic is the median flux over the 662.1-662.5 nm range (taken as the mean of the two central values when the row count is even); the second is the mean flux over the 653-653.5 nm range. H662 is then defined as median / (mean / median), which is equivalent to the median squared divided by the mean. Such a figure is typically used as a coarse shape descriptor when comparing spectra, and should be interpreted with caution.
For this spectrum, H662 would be 5.5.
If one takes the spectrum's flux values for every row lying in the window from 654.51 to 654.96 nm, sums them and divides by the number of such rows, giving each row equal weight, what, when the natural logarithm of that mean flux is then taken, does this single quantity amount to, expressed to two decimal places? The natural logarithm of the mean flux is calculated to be 1.94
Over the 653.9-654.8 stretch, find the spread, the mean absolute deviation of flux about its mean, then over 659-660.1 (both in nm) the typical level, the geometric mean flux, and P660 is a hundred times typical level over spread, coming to 3909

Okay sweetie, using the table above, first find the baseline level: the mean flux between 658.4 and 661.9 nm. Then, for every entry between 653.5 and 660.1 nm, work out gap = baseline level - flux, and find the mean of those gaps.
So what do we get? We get -0.52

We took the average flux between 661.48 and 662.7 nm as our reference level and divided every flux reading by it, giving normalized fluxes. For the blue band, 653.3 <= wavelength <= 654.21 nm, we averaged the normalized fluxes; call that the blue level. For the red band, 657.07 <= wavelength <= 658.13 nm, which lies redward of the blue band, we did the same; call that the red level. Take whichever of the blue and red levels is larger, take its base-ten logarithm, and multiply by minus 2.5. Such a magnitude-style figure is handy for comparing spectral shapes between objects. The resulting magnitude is -0.12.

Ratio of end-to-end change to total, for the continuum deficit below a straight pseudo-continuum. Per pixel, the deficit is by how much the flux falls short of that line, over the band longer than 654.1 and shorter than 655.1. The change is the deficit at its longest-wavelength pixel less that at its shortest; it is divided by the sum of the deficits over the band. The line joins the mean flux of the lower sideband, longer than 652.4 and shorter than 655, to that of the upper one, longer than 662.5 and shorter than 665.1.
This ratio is -0.10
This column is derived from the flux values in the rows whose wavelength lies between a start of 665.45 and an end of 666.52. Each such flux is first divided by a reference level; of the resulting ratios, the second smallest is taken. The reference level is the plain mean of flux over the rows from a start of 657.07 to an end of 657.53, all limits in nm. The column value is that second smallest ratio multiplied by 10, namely 9.8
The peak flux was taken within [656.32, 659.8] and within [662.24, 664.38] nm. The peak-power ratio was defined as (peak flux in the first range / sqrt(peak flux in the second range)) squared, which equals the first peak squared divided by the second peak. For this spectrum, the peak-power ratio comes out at 7.3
